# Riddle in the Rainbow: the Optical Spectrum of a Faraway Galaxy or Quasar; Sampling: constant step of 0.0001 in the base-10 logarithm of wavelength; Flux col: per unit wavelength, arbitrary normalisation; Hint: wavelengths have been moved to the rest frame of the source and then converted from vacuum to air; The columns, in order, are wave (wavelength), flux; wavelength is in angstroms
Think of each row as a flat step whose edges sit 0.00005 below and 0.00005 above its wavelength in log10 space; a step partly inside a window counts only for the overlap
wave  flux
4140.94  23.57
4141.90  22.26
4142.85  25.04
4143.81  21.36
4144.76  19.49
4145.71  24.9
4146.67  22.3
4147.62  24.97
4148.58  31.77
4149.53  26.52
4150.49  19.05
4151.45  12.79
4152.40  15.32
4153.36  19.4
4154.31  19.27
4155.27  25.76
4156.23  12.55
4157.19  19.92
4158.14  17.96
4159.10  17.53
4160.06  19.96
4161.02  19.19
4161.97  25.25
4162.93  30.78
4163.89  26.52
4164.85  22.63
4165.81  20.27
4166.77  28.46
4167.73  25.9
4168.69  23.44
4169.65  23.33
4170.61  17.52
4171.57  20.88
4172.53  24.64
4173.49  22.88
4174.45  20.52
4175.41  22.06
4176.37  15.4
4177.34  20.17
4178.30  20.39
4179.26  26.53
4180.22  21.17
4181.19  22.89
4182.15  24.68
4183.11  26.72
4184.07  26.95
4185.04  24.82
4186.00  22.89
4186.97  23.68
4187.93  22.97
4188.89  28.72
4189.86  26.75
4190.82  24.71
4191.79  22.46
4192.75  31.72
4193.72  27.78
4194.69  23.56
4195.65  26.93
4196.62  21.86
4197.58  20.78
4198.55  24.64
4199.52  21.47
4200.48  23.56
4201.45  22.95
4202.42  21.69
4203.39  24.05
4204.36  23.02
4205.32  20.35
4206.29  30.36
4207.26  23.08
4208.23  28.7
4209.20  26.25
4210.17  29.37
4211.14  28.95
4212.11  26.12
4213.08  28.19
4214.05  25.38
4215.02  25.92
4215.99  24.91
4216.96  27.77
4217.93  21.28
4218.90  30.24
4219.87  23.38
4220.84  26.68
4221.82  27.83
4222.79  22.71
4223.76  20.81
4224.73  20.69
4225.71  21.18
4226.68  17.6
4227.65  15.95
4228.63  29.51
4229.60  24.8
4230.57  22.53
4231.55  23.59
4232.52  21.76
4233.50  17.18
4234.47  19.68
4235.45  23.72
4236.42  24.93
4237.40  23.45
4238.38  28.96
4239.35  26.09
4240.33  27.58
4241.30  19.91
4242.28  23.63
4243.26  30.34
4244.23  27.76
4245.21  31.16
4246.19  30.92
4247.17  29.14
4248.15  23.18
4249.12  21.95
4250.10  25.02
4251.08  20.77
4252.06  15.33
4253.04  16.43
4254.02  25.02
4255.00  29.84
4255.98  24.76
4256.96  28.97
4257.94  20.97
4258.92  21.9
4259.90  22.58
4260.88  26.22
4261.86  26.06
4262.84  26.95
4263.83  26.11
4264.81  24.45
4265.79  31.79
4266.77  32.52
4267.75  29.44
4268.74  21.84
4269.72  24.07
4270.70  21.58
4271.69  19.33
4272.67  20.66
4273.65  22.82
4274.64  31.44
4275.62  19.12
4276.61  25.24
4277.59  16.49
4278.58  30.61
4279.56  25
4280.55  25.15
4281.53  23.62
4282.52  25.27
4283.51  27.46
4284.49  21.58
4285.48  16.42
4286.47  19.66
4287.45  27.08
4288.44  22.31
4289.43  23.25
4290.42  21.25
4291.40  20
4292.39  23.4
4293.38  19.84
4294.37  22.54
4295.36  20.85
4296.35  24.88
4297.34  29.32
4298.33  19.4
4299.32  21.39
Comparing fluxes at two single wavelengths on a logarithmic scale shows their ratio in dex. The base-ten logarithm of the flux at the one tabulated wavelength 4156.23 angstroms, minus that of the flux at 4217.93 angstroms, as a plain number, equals -0.23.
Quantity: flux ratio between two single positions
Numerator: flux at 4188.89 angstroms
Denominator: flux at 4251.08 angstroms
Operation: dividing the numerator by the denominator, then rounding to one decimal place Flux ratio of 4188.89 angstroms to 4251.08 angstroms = 1.4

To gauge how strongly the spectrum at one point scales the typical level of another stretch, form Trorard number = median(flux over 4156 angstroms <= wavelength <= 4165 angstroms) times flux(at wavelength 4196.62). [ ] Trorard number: 436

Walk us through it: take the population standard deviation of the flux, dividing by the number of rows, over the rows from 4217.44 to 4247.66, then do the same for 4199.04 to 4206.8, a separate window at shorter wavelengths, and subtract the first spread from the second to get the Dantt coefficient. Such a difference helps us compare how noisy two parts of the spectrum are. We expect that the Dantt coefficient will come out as -1.3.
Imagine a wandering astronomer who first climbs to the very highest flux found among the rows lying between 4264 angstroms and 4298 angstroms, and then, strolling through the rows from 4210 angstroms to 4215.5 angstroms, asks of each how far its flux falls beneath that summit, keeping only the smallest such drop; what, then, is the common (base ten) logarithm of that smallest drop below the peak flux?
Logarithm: 0.50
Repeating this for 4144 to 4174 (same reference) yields -0.12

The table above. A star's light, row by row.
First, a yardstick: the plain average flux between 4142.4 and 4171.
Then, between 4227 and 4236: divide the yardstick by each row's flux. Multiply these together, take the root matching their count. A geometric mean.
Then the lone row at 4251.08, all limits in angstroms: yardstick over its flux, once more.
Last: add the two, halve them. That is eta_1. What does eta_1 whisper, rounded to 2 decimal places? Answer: 1.03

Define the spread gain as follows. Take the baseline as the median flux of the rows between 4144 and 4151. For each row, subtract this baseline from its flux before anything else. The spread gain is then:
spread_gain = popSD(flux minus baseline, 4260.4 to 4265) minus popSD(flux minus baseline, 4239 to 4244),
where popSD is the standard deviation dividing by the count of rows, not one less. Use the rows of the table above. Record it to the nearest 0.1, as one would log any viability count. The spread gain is -2.7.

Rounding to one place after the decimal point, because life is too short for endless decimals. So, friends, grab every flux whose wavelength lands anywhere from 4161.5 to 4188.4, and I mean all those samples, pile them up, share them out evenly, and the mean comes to 23.4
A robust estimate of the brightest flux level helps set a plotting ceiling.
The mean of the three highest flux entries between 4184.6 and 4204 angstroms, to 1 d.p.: 29.4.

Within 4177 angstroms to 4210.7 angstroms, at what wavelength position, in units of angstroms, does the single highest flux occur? 4192.75 angstroms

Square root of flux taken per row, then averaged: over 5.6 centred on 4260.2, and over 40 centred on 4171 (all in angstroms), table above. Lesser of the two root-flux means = 4.69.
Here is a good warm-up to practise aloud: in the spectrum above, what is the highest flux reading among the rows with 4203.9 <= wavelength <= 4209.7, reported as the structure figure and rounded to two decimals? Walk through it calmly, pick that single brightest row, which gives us 30.36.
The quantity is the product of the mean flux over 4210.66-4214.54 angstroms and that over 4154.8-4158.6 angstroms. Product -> 517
